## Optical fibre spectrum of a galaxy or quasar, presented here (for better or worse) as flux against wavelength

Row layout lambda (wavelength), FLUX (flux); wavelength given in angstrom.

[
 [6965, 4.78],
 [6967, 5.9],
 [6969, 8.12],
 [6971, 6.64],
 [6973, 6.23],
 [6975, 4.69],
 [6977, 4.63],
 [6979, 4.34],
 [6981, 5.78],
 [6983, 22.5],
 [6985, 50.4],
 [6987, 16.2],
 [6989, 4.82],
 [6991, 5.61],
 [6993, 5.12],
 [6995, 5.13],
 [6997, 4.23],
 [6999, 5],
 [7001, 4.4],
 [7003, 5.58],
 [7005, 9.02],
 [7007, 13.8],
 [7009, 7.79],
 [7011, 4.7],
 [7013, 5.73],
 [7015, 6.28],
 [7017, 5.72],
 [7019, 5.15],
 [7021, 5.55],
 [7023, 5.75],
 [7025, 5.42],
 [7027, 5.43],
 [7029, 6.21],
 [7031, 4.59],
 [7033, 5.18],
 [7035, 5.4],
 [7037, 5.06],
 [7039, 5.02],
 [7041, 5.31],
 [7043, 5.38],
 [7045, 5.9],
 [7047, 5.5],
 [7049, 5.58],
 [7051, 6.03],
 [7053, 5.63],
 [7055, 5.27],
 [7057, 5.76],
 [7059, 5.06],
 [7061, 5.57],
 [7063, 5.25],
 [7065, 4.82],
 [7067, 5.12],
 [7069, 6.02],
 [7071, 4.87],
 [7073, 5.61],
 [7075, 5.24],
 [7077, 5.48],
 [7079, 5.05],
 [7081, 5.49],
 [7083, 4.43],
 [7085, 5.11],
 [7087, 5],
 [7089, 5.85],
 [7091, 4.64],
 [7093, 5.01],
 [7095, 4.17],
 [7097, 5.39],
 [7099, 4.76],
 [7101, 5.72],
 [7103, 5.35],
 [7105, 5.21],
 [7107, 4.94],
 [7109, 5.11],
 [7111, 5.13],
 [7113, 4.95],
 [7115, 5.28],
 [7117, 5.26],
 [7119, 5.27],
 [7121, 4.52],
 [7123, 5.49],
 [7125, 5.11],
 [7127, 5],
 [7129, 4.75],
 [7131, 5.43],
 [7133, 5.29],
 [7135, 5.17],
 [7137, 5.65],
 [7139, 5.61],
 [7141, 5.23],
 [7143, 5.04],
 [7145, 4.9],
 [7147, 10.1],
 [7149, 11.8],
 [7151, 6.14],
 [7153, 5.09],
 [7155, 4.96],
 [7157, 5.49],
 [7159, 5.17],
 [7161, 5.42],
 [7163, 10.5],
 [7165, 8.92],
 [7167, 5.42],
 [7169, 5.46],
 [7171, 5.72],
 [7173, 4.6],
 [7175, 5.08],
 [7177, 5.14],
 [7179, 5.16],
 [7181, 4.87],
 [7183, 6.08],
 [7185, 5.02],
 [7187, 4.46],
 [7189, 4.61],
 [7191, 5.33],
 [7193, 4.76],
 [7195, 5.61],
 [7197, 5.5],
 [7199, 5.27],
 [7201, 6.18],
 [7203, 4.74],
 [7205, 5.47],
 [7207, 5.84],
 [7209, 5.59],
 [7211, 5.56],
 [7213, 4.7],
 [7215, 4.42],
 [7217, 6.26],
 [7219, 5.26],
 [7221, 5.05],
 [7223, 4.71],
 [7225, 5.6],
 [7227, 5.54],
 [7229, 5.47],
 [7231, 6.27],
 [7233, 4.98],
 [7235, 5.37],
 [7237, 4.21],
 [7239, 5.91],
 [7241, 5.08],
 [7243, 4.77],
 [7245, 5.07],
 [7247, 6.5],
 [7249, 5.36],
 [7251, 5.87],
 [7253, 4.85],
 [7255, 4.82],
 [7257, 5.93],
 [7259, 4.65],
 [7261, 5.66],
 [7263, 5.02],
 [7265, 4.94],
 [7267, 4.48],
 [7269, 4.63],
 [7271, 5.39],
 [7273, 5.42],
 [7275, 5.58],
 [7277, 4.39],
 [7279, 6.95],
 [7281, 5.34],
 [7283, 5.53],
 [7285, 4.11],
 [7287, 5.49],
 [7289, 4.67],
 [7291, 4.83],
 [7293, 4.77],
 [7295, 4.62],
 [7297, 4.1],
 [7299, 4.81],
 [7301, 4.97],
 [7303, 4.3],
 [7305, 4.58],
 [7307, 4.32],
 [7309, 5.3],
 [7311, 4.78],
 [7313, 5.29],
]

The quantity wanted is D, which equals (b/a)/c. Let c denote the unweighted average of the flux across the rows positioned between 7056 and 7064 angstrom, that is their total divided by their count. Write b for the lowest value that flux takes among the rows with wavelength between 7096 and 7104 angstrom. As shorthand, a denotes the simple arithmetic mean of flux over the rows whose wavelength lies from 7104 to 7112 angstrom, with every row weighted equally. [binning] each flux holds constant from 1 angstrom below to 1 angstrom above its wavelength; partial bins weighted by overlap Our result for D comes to 0.173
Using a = 5.1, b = 4.76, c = 5.4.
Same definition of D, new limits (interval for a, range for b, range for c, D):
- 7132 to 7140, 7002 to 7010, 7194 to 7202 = 0.182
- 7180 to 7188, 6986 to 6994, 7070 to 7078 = 0.178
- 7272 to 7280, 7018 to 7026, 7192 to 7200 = 0.174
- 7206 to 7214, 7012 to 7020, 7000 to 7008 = 0.116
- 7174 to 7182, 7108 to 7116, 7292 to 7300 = 0.214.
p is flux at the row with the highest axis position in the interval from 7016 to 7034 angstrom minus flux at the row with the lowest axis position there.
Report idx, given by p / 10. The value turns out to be -0.05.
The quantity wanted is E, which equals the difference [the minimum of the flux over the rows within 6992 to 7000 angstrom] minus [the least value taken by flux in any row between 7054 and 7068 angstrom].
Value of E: -0.59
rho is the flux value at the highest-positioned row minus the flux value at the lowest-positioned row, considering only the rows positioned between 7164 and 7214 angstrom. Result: -4.2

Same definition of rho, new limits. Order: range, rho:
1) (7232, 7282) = 0.4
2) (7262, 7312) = -0.2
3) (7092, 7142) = 0.2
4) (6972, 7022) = -0.7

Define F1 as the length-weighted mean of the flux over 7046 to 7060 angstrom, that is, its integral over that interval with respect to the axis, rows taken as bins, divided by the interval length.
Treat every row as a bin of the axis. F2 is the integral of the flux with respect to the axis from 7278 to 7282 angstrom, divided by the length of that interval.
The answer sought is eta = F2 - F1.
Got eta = 0.6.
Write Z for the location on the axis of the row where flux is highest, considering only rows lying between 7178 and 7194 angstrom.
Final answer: 7183 angstrom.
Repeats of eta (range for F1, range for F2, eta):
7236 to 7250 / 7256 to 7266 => 0.0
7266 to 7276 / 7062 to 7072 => 0.1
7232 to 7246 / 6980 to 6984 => 9.1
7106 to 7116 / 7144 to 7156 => 2.1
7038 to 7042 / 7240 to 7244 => -0.2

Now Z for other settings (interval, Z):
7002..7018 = 7007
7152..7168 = 7163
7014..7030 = 7015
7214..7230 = 7217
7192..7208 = 7201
